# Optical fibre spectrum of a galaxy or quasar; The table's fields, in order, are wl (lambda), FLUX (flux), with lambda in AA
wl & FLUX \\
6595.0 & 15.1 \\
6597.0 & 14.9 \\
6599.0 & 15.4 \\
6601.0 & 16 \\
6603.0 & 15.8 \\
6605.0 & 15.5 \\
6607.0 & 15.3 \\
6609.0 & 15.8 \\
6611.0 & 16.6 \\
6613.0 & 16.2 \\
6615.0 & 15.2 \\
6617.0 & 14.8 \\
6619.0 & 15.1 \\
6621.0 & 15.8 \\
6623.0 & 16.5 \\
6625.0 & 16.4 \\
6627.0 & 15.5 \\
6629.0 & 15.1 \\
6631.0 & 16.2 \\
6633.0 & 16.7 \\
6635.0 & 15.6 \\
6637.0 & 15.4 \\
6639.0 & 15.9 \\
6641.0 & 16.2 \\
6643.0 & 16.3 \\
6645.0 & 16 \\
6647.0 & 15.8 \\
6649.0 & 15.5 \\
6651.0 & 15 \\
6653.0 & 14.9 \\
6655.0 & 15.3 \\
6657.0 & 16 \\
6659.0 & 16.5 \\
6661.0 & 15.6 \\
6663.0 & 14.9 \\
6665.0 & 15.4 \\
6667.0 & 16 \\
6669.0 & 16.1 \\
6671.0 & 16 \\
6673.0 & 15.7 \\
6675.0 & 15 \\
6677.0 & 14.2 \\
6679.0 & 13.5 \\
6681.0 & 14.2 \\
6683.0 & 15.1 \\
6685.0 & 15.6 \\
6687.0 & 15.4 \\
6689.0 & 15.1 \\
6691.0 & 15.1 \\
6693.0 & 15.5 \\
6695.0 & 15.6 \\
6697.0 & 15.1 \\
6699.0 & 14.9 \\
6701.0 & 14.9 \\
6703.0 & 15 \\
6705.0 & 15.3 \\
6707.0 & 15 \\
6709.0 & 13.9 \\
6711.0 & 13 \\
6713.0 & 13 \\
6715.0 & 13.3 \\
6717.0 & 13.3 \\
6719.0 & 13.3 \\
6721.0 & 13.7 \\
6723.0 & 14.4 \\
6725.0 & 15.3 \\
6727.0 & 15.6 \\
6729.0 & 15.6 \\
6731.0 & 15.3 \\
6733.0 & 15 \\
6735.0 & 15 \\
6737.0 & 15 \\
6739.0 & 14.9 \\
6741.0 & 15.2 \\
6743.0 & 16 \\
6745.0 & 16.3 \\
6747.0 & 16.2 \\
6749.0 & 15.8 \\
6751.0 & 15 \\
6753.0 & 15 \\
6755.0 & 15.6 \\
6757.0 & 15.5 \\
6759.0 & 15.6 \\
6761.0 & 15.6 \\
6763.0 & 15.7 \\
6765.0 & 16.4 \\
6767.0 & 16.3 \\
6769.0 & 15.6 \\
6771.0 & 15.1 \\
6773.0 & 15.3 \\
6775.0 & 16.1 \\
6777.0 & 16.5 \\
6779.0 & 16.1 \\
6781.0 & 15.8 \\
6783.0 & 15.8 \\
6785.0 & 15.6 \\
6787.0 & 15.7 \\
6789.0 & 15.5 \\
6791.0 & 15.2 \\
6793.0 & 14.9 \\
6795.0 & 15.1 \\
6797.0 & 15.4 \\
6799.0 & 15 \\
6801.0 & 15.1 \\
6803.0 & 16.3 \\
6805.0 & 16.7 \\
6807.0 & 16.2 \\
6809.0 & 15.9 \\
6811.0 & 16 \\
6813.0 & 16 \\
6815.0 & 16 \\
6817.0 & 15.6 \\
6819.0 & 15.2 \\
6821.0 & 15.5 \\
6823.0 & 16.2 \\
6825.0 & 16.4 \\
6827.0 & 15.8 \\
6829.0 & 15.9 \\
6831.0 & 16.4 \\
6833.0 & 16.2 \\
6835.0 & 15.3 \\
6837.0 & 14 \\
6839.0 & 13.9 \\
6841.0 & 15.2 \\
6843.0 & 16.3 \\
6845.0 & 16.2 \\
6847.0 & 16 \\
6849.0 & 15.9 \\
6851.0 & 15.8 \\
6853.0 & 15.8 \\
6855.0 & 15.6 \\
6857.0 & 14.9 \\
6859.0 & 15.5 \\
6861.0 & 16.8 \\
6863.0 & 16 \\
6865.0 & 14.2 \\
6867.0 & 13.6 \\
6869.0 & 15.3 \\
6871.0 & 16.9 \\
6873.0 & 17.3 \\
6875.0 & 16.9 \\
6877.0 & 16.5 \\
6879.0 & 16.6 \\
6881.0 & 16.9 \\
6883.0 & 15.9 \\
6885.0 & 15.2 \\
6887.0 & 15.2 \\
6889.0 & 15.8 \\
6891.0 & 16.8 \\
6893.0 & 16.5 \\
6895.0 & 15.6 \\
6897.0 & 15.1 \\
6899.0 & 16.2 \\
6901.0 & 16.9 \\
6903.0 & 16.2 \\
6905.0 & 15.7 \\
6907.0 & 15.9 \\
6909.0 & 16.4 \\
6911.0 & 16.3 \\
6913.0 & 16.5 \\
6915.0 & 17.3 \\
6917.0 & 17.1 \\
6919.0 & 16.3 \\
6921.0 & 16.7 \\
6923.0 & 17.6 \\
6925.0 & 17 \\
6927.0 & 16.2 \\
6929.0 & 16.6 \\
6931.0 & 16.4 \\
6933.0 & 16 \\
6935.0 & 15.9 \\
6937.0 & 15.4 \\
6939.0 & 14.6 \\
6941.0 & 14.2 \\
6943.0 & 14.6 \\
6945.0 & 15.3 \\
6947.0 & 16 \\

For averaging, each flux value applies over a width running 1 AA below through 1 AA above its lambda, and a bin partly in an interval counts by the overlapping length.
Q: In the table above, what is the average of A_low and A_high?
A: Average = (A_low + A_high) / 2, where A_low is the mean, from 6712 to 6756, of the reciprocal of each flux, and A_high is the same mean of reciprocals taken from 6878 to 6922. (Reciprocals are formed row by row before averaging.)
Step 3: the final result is 0.0646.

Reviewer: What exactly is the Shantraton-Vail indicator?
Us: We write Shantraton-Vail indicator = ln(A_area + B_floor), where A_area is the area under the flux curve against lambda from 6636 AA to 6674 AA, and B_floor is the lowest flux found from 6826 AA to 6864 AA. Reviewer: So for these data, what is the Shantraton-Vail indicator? 6.41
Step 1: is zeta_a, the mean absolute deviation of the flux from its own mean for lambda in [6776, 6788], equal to 0.3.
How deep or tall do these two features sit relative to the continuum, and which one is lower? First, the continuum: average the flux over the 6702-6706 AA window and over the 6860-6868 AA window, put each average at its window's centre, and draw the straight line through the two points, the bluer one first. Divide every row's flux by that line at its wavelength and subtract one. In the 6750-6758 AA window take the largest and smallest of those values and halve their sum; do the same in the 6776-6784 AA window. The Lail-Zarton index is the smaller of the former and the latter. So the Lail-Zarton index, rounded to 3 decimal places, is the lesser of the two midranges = 0.010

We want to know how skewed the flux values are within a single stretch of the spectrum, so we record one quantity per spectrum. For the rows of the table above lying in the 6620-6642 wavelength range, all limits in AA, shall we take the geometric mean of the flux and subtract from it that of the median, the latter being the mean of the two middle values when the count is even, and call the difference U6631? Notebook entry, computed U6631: 0.03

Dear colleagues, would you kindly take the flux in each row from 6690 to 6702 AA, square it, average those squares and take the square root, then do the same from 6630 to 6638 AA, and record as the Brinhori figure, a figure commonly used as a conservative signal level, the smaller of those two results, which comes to 15.2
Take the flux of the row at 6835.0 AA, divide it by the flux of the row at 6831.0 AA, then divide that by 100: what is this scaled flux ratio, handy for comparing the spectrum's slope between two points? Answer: 0.0093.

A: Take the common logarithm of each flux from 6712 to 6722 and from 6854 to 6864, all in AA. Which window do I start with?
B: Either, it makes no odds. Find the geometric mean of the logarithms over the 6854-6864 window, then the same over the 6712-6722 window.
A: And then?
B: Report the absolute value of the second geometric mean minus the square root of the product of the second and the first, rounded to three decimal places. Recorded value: 0.036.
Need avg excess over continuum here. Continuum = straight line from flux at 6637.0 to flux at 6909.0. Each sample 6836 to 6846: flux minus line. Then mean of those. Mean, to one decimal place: -1.0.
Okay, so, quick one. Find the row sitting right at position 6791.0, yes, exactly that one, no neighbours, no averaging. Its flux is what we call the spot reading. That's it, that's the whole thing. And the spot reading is 15.2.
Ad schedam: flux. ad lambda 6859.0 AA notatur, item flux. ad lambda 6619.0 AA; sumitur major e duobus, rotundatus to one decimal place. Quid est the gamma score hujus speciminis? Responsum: 15.5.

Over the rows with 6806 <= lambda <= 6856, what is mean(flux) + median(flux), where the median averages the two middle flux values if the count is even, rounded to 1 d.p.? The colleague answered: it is 31.6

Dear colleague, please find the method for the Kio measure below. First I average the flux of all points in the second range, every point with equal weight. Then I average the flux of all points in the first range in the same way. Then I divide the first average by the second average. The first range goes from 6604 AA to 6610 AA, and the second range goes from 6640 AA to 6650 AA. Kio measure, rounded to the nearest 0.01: 0.97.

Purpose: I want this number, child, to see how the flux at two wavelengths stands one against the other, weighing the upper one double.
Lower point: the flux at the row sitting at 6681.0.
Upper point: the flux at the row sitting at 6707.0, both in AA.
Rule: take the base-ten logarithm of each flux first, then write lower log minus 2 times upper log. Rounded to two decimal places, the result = -1.20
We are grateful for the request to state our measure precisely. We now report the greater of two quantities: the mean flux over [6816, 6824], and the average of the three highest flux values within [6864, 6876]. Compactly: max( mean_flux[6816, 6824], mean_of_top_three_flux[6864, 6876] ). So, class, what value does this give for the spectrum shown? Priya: 17.0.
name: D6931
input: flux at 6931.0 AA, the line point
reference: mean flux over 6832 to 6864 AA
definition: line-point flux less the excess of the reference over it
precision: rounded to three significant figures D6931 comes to 17.2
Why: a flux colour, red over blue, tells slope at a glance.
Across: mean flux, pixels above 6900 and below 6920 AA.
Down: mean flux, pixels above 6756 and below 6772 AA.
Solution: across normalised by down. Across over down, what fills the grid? 1.05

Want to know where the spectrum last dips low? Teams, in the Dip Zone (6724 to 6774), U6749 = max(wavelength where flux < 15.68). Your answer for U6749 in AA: 6773.0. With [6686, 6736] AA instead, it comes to 6735.0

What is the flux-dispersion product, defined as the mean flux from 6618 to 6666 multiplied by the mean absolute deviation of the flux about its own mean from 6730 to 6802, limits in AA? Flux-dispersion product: 6.2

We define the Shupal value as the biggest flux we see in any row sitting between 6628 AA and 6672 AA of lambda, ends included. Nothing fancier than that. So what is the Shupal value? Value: 16.7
